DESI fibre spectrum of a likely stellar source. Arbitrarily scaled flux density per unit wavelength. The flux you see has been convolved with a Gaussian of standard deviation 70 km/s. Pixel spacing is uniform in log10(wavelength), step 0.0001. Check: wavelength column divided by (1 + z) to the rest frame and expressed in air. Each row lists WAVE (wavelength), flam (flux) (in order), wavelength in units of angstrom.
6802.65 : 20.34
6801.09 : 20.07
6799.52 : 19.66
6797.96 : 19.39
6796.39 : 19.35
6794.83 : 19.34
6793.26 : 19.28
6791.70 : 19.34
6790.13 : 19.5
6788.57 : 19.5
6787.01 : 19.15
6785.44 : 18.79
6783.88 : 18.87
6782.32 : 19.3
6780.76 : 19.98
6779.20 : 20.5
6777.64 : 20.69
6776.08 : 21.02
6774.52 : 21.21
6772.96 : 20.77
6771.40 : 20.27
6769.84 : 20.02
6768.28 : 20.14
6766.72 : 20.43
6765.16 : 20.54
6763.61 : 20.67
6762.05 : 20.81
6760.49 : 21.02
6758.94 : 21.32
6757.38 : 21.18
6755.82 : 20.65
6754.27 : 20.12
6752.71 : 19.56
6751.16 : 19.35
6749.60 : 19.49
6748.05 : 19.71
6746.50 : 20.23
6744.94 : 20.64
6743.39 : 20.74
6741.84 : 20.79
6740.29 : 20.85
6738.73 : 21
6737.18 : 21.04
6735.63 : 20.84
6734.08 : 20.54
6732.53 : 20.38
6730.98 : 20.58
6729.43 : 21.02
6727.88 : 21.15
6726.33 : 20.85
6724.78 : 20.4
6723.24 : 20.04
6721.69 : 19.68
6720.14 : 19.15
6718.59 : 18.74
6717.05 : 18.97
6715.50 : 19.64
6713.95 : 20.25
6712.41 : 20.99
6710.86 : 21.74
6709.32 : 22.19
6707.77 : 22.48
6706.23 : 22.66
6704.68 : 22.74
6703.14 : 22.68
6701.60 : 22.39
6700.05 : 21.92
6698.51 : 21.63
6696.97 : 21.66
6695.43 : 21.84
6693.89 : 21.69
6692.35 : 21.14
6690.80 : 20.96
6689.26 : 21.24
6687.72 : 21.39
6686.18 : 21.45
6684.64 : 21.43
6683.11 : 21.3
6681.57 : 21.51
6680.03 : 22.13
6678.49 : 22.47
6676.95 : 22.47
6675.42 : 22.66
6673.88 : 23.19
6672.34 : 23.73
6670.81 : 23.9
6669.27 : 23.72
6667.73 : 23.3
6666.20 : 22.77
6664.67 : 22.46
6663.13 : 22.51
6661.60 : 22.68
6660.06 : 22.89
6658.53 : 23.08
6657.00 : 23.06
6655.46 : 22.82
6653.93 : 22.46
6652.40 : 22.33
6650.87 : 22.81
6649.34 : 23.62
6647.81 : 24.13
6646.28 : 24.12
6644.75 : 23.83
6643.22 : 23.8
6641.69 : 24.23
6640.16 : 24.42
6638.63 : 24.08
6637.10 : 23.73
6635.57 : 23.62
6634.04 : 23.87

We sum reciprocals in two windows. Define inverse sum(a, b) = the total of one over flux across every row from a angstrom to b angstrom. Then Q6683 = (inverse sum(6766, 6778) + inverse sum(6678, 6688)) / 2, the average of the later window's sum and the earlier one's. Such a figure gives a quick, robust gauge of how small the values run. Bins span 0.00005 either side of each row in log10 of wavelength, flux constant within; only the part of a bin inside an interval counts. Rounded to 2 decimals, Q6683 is 0.36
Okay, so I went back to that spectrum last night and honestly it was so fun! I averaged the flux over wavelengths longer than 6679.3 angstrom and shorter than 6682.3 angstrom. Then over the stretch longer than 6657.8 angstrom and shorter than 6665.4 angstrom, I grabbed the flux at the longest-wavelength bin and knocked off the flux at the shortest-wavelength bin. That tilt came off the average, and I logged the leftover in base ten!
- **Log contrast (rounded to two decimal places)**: 1.35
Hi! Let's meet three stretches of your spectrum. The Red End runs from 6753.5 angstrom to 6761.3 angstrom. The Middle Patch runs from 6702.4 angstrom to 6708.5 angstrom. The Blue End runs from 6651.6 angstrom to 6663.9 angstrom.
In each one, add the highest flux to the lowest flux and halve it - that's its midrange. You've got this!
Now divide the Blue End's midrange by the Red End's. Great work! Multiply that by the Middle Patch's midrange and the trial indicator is 24.8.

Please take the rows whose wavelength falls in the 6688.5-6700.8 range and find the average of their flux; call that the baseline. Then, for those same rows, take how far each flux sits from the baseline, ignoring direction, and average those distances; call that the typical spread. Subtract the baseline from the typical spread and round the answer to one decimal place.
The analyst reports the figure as -21.2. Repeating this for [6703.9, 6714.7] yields -21.1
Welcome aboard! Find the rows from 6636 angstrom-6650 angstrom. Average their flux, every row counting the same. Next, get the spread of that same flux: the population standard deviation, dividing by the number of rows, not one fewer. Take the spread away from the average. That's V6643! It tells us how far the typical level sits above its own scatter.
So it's 23.7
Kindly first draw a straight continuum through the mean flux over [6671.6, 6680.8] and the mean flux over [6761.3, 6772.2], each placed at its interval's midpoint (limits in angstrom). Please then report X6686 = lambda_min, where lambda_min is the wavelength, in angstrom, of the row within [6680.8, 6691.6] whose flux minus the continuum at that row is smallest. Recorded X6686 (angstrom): 6690.80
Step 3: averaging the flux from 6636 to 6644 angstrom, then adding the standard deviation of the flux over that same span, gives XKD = 24.3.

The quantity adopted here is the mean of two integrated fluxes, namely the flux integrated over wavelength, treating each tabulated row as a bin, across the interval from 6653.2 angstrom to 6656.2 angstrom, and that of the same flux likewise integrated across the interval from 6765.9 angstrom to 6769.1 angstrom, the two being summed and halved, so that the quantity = 66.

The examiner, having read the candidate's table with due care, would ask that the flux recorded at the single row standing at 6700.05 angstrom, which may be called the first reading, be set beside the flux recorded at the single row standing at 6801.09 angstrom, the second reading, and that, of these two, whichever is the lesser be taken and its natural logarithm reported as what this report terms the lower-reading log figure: 2.999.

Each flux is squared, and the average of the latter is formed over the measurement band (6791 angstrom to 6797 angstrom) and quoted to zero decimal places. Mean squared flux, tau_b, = 374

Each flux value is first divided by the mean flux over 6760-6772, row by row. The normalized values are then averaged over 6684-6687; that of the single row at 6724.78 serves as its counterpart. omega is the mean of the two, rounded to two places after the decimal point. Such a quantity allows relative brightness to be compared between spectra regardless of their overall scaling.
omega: 1.02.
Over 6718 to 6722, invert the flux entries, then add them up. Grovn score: 0.16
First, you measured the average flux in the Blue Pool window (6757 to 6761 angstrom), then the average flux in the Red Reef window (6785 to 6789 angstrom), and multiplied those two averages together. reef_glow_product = 405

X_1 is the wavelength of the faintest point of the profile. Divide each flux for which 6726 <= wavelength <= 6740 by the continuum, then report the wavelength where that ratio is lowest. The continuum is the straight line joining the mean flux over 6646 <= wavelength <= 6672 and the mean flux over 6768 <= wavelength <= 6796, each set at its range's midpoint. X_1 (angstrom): 6732.53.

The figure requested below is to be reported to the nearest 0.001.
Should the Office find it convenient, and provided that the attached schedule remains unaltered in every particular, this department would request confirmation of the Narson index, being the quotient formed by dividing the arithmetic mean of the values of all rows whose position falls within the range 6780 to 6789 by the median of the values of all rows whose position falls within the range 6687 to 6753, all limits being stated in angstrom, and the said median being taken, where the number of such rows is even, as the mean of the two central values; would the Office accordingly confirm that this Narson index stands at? 0.924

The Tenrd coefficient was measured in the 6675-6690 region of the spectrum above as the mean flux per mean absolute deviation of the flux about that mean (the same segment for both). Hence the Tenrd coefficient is 43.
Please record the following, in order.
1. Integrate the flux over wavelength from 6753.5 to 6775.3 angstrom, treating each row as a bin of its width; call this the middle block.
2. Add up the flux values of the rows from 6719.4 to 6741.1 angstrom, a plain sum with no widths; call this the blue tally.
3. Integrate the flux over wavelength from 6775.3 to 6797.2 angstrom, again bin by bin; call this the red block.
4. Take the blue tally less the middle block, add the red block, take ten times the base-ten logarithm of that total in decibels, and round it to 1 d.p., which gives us 24.3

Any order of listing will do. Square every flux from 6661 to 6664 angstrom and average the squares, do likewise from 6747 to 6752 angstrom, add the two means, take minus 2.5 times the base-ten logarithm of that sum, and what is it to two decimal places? -7.38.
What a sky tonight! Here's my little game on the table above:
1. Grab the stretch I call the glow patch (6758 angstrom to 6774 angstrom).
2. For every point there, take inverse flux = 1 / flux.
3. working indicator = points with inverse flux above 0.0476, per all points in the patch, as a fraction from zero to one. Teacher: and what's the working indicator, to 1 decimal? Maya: 0.8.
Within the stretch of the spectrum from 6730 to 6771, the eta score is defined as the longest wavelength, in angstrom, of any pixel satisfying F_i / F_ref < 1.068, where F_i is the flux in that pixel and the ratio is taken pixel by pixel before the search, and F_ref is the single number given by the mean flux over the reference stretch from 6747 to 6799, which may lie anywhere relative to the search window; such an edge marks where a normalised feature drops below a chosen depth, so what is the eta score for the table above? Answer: 6769.84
